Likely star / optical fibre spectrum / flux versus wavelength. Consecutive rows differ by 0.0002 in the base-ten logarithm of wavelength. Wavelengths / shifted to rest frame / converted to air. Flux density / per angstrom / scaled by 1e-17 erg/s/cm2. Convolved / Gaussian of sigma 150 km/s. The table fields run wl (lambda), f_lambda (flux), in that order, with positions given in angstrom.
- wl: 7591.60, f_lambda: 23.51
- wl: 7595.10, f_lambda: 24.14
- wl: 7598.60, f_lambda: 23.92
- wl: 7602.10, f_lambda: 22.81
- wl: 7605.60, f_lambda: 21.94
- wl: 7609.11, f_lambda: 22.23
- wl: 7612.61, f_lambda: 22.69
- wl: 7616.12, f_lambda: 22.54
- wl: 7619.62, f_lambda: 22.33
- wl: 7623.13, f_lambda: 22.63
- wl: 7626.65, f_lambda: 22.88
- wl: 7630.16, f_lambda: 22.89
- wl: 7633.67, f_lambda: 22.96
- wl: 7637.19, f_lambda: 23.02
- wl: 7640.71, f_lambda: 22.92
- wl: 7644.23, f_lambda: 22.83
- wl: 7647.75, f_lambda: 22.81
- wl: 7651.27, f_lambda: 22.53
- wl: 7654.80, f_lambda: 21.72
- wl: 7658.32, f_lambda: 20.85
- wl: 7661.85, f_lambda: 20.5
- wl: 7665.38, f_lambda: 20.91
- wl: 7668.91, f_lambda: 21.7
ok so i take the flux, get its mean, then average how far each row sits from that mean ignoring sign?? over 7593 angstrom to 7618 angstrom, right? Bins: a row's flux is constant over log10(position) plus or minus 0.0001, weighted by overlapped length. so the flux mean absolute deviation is 0.6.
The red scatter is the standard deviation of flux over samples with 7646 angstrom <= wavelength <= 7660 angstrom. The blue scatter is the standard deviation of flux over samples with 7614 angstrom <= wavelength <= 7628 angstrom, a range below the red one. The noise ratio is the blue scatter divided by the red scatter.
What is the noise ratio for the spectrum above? 0.3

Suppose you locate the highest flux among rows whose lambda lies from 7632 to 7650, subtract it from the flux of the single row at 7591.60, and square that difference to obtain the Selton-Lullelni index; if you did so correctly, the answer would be 0.2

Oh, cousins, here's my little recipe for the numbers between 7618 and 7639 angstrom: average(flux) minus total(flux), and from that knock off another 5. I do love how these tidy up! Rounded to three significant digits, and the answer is -119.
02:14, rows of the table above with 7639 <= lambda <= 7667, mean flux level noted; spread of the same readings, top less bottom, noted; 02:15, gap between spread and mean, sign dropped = 19.5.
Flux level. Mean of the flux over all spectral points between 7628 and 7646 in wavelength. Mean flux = 22.9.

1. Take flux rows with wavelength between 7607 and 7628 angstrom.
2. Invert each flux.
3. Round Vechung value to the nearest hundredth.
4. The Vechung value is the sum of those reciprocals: 0.27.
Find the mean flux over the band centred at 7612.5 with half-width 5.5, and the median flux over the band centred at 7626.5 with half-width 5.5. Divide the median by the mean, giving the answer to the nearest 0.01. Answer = 1.02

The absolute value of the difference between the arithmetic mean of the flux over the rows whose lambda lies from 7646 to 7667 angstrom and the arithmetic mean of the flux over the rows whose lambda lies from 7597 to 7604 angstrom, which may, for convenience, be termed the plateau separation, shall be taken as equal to 1.8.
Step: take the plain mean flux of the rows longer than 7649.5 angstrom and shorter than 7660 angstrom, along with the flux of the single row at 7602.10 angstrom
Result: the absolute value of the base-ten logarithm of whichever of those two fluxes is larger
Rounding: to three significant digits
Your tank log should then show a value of 1.36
